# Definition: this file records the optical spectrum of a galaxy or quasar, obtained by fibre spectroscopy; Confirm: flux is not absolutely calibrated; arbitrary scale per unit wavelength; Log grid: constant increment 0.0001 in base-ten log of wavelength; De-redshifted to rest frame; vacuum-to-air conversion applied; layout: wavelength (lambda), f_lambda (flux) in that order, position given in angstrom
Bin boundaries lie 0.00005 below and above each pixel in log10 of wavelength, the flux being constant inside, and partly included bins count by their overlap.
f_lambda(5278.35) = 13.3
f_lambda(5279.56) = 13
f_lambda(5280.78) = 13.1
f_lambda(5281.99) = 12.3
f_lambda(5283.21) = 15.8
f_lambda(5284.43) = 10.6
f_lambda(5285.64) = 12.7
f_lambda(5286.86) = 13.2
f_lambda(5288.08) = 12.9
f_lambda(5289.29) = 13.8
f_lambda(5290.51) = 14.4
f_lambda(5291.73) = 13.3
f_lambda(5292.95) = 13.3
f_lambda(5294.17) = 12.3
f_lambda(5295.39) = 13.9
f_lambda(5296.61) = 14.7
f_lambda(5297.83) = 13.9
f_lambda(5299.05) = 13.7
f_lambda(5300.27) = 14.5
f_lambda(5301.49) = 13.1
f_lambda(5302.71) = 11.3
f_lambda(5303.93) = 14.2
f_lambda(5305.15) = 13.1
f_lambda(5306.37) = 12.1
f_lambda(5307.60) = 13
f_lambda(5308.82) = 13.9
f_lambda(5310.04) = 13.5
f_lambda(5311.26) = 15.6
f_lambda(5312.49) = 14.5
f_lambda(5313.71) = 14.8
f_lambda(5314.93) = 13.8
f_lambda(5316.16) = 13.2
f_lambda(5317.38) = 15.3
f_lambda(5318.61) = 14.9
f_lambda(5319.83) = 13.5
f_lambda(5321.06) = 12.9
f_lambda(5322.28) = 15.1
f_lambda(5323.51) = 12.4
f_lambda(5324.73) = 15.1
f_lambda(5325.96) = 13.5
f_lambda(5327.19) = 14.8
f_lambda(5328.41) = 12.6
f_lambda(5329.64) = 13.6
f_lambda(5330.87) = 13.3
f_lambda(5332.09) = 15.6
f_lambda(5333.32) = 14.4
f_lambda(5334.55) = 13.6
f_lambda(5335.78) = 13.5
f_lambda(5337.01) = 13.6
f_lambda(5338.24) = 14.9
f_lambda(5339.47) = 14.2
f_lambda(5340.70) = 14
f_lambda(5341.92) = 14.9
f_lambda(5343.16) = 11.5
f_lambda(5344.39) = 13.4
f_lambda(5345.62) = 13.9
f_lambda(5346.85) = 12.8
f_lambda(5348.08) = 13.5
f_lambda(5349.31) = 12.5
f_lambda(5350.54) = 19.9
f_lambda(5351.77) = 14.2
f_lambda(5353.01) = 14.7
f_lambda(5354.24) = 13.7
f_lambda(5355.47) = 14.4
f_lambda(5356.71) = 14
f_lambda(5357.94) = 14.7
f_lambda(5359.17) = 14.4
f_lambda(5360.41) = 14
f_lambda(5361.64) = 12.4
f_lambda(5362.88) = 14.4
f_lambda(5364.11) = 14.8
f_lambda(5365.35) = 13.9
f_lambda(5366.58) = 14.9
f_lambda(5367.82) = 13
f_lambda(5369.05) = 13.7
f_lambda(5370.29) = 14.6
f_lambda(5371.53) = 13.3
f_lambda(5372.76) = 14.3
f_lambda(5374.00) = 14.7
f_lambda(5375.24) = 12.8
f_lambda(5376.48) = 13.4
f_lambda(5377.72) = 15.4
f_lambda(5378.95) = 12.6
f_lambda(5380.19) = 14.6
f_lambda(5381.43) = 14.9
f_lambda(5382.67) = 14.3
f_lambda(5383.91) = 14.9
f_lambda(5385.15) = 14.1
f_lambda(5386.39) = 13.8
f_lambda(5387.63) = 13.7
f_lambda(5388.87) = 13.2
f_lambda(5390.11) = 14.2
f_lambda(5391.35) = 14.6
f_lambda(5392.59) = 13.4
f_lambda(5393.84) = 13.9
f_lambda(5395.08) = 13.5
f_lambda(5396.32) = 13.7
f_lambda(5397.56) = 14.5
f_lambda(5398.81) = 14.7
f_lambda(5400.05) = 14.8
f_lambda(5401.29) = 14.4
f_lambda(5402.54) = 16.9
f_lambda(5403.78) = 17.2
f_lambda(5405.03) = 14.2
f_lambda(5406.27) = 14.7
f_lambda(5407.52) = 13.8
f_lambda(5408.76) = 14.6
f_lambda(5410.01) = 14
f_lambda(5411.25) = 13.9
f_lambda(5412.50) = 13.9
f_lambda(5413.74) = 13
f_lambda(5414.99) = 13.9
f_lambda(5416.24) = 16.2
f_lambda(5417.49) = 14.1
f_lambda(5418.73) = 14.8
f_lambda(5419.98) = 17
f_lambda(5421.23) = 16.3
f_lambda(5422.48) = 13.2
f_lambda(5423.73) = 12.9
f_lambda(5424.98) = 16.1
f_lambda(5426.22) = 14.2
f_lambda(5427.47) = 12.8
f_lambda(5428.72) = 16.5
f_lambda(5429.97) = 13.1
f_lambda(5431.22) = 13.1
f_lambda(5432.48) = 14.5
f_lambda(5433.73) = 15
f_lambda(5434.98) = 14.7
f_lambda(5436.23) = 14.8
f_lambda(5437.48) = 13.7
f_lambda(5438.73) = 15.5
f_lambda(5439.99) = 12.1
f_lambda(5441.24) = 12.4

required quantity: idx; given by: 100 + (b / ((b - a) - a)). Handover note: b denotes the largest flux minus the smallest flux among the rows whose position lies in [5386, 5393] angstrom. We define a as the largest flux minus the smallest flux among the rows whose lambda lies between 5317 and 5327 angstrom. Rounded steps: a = 2.9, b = 1.4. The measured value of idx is 99.68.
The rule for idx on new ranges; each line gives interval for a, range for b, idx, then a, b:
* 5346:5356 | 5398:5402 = 99.97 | 7.4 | 0.4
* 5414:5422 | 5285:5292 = 99.62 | 3.1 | 1.7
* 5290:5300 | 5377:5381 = 98.60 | 2.4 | 2.8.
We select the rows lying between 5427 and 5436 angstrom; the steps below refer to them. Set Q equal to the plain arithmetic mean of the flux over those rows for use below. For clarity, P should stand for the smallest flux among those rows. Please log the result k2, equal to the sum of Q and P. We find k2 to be 27.0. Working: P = 12.8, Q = 14.24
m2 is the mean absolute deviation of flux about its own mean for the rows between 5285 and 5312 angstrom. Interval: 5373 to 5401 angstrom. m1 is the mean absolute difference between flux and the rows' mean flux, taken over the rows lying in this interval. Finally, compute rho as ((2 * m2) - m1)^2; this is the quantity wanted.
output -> 0.7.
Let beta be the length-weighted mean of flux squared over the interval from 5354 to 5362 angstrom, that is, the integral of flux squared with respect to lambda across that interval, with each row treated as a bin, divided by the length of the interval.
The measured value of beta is 197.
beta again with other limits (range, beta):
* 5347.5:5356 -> 221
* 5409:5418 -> 201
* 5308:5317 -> 202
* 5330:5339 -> 200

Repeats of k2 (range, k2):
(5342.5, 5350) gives 24.4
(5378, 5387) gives 26.8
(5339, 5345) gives 25.1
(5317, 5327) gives 26.5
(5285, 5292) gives 26.1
